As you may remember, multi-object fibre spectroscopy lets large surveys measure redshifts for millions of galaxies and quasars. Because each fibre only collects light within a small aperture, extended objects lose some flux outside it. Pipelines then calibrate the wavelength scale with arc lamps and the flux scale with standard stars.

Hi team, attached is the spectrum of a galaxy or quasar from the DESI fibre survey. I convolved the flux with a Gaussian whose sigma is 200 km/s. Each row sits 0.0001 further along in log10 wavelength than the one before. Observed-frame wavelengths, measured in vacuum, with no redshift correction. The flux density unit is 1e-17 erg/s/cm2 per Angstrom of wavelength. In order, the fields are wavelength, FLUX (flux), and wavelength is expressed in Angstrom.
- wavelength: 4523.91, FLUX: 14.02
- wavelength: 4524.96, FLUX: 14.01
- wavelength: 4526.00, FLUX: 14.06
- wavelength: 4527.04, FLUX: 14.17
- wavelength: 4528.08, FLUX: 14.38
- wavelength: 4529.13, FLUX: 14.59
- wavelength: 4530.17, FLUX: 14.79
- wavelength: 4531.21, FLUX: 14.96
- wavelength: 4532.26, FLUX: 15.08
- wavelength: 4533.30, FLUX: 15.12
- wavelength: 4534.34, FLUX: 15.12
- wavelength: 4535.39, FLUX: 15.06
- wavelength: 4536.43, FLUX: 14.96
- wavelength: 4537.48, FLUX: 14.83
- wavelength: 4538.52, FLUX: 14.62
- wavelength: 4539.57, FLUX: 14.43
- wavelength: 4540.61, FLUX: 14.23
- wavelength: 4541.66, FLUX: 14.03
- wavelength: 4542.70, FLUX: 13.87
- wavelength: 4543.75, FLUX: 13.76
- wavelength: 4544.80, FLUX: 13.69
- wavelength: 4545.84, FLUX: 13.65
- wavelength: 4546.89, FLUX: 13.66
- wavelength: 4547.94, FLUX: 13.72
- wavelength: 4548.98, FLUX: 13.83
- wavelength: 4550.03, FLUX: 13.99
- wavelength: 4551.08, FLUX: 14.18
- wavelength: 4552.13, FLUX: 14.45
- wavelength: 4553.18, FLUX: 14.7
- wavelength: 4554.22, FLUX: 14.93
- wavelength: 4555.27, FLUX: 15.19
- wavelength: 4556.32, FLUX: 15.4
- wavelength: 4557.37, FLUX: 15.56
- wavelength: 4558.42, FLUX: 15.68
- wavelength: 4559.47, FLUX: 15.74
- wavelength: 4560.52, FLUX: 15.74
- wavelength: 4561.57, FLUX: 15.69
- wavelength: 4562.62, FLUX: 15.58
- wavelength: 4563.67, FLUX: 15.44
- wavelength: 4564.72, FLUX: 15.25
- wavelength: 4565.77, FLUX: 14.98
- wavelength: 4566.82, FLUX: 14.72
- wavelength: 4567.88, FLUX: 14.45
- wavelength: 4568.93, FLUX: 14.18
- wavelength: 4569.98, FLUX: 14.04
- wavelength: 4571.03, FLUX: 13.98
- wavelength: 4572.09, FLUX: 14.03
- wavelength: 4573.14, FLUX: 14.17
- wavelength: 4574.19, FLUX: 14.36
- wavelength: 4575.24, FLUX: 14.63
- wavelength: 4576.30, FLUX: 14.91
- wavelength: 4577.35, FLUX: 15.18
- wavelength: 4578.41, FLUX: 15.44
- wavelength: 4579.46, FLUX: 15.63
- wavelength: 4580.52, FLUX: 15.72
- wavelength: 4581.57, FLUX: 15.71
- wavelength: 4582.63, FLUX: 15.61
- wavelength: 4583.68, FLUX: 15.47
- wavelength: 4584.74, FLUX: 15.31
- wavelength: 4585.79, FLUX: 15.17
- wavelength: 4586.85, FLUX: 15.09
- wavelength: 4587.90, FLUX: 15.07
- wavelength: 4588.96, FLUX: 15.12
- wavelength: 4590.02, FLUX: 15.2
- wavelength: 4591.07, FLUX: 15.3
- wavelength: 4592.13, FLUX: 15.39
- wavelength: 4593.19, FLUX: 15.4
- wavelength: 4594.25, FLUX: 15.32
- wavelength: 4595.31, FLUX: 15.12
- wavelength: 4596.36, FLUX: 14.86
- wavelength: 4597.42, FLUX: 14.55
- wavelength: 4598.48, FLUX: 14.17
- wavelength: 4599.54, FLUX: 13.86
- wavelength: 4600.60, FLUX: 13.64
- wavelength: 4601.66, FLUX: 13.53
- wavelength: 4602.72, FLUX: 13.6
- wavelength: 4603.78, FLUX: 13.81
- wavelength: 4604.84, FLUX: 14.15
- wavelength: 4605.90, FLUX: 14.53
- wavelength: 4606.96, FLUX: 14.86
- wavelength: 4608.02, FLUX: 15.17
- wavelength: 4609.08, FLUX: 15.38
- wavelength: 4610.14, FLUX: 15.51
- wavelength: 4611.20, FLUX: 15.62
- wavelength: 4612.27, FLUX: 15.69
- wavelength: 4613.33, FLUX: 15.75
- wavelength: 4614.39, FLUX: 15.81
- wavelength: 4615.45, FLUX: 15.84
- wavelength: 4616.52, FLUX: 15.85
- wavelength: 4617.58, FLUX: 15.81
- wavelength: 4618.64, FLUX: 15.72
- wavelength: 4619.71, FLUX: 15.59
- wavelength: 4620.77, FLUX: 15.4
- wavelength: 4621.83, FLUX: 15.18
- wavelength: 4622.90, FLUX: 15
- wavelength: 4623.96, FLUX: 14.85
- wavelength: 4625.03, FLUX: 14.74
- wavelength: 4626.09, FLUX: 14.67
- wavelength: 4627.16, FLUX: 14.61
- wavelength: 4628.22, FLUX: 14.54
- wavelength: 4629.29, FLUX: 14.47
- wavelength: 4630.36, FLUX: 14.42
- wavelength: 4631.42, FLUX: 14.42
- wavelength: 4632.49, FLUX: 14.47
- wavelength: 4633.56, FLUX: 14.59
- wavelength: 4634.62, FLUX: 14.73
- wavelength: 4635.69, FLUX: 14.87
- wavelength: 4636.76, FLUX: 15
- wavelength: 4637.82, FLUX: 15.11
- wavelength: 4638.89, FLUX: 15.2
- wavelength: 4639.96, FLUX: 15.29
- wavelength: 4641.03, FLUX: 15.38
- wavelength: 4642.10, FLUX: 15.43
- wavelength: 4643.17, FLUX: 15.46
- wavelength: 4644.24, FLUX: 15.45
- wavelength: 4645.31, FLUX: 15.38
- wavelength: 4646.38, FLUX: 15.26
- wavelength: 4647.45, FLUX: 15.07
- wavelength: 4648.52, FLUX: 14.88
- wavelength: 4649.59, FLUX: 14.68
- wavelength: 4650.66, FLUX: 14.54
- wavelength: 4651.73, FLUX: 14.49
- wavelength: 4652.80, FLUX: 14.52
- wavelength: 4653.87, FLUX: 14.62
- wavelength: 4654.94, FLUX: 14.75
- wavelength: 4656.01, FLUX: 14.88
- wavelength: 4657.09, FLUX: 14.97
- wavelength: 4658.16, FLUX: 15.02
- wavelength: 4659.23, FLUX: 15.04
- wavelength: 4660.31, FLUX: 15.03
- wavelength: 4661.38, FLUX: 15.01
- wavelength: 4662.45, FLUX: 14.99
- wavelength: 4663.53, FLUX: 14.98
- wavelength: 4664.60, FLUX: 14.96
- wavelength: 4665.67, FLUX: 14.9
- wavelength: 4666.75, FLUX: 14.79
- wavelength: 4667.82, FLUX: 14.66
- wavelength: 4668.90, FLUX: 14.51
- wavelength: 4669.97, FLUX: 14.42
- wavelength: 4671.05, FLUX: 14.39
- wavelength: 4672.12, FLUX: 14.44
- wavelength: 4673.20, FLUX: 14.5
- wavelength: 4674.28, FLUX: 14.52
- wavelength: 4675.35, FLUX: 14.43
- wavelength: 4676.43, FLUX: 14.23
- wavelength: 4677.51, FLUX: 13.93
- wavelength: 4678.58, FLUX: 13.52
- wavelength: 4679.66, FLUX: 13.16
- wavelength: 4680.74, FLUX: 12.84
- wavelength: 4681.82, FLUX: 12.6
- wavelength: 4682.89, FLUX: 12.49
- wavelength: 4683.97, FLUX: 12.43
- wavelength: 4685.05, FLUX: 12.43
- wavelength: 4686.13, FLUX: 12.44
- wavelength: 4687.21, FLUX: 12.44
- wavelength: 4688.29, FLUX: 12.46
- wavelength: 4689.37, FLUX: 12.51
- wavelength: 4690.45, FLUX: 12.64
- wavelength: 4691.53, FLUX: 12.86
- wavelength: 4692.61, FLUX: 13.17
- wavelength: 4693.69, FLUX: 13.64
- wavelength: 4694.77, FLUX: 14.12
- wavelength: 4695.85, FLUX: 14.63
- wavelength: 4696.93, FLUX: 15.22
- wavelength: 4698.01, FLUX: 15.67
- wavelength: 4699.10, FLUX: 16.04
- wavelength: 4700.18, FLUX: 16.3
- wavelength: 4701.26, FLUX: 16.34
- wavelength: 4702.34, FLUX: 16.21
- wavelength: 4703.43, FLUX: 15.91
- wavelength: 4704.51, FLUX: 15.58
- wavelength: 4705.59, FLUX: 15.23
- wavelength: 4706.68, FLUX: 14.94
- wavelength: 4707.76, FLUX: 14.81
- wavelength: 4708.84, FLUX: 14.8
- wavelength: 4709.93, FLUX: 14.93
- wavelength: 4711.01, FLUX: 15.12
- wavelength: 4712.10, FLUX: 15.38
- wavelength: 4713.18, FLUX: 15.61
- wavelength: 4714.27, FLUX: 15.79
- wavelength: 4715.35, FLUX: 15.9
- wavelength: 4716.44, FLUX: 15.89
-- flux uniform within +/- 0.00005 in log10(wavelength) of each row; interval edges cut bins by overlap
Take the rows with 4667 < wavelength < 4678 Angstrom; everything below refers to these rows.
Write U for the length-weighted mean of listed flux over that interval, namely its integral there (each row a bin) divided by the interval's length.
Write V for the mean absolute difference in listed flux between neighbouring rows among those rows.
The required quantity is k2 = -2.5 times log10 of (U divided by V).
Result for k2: -5.29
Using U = 14.4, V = 0.11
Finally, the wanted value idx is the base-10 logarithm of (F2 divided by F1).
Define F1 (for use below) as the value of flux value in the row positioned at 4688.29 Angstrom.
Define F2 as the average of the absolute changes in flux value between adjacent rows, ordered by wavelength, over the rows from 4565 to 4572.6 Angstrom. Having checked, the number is -1.85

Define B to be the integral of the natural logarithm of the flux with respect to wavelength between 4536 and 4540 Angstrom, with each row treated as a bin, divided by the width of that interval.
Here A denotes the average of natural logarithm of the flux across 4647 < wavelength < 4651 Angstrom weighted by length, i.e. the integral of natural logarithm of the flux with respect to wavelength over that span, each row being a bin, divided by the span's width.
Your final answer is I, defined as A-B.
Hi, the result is 0.01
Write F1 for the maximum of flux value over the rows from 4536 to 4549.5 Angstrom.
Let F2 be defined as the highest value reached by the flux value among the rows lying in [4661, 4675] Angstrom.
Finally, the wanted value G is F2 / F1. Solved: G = 1.003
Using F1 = 14.96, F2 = 15.01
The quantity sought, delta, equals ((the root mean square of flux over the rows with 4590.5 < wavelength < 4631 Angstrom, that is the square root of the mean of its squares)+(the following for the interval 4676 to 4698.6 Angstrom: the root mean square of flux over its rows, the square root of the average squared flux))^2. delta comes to 801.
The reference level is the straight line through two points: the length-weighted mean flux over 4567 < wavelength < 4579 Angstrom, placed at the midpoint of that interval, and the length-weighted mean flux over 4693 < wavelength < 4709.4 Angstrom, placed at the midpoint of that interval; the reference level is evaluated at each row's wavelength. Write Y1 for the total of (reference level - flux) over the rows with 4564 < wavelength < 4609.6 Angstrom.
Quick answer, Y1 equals -9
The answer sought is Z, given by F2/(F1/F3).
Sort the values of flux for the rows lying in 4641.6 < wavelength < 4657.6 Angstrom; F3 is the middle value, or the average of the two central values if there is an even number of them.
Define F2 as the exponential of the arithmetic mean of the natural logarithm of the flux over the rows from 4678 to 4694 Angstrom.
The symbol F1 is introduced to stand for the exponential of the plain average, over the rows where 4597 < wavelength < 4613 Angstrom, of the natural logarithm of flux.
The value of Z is 13.1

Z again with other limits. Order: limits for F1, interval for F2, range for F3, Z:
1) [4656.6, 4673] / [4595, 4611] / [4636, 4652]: 14.8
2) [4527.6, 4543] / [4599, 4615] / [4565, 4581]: 14.7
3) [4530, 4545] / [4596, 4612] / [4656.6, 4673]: 14.9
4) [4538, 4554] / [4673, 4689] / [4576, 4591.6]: 14.4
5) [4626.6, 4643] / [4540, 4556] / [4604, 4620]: 14.9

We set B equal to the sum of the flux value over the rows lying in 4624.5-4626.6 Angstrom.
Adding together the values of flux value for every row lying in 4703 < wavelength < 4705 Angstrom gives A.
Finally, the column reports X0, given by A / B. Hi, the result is 1.07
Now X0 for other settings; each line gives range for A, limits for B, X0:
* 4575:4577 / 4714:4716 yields 0.93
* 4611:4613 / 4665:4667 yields 1.05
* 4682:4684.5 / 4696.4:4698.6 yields 0.81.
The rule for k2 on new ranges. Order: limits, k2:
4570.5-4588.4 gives -5.01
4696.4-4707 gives -4.38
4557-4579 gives -4.86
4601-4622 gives -4.96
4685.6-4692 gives -5.44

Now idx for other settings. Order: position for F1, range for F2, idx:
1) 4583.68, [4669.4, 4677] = -2.31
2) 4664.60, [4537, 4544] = -1.92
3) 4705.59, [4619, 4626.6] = -2.00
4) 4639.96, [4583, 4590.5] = -2.24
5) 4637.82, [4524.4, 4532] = -1.98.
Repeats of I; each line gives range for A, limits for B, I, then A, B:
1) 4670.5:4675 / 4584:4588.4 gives -0.05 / 2.67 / 2.72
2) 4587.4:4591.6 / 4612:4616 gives -0.04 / 2.72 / 2.76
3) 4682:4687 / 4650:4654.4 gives -0.16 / 2.52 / 2.68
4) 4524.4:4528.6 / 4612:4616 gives -0.11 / 2.65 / 2.76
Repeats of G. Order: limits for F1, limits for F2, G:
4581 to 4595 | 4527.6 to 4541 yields 0.962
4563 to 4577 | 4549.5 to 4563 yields 1.019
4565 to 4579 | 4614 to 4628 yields 1.027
